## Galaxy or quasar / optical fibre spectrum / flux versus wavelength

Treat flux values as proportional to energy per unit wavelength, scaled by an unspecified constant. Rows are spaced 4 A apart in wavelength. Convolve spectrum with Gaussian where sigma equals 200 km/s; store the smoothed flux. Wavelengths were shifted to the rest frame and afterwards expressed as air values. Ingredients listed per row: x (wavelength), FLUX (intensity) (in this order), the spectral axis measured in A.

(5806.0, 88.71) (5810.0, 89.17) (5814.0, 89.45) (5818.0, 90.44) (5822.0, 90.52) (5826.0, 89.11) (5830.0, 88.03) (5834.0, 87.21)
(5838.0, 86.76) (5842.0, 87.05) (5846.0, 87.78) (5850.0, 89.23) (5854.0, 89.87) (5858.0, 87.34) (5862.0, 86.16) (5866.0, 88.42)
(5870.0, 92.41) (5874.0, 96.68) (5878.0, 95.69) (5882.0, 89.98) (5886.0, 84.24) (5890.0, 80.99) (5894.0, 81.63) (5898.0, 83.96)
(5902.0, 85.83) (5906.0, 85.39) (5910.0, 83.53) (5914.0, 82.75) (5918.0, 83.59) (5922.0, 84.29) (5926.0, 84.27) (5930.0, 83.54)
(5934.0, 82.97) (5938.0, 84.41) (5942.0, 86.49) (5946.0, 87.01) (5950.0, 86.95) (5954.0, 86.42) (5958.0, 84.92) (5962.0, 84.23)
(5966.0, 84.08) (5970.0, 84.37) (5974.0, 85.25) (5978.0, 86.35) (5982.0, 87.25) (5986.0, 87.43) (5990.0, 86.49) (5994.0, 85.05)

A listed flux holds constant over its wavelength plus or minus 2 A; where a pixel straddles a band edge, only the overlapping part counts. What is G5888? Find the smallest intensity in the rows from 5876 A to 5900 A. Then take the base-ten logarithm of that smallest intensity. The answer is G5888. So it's 1.91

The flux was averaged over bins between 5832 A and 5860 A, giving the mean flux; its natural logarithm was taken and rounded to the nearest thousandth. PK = 4.476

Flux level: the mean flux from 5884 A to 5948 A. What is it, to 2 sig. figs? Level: 84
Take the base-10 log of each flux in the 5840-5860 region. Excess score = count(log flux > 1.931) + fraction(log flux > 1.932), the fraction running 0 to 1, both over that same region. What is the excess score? 6.0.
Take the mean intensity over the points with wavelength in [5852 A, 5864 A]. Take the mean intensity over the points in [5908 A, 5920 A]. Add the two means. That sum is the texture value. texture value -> 171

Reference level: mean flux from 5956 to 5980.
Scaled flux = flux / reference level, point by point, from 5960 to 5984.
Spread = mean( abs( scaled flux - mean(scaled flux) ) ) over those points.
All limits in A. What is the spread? 0.012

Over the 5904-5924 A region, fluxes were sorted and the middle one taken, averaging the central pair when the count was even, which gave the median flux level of 84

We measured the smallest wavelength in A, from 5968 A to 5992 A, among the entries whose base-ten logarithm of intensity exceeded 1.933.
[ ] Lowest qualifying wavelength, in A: 5978.0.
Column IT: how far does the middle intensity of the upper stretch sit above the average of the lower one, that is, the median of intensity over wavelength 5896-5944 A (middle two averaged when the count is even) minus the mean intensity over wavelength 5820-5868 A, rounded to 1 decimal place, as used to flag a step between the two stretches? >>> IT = -4.0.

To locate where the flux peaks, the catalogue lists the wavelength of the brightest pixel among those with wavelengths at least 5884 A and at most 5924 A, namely 5902.0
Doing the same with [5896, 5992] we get 5986.0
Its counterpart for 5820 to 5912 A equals 5874.0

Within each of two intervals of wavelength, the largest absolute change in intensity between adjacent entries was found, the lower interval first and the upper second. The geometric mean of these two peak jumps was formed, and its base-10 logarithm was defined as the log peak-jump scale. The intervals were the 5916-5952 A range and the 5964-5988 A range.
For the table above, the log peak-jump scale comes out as 0.18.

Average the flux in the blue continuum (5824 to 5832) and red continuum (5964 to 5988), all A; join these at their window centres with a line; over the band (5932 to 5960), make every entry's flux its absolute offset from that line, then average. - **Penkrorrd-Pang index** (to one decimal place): 1.2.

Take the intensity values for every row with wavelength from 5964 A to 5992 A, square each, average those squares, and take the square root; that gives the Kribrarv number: 86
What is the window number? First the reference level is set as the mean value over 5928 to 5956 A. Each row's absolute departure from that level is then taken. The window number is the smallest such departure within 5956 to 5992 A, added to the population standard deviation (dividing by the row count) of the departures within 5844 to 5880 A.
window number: 3.7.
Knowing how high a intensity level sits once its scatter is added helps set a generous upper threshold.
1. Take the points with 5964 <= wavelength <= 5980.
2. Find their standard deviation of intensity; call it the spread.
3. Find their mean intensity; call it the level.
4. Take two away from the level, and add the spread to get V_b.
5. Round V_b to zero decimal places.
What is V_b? 84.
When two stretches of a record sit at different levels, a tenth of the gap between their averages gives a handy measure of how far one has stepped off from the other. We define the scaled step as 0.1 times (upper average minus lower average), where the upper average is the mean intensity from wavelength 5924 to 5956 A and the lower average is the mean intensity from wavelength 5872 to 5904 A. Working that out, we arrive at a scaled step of -0.21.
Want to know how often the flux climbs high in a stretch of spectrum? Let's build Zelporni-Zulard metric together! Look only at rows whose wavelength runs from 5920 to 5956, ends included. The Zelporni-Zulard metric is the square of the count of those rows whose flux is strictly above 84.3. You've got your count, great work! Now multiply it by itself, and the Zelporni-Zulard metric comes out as 25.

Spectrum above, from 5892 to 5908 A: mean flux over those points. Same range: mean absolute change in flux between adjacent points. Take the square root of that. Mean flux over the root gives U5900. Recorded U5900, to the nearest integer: 68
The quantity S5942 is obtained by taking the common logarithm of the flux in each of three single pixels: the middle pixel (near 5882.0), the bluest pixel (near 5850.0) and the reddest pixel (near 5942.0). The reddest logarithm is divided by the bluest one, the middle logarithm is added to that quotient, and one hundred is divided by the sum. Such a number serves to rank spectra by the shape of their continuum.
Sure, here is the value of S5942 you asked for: 33.9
